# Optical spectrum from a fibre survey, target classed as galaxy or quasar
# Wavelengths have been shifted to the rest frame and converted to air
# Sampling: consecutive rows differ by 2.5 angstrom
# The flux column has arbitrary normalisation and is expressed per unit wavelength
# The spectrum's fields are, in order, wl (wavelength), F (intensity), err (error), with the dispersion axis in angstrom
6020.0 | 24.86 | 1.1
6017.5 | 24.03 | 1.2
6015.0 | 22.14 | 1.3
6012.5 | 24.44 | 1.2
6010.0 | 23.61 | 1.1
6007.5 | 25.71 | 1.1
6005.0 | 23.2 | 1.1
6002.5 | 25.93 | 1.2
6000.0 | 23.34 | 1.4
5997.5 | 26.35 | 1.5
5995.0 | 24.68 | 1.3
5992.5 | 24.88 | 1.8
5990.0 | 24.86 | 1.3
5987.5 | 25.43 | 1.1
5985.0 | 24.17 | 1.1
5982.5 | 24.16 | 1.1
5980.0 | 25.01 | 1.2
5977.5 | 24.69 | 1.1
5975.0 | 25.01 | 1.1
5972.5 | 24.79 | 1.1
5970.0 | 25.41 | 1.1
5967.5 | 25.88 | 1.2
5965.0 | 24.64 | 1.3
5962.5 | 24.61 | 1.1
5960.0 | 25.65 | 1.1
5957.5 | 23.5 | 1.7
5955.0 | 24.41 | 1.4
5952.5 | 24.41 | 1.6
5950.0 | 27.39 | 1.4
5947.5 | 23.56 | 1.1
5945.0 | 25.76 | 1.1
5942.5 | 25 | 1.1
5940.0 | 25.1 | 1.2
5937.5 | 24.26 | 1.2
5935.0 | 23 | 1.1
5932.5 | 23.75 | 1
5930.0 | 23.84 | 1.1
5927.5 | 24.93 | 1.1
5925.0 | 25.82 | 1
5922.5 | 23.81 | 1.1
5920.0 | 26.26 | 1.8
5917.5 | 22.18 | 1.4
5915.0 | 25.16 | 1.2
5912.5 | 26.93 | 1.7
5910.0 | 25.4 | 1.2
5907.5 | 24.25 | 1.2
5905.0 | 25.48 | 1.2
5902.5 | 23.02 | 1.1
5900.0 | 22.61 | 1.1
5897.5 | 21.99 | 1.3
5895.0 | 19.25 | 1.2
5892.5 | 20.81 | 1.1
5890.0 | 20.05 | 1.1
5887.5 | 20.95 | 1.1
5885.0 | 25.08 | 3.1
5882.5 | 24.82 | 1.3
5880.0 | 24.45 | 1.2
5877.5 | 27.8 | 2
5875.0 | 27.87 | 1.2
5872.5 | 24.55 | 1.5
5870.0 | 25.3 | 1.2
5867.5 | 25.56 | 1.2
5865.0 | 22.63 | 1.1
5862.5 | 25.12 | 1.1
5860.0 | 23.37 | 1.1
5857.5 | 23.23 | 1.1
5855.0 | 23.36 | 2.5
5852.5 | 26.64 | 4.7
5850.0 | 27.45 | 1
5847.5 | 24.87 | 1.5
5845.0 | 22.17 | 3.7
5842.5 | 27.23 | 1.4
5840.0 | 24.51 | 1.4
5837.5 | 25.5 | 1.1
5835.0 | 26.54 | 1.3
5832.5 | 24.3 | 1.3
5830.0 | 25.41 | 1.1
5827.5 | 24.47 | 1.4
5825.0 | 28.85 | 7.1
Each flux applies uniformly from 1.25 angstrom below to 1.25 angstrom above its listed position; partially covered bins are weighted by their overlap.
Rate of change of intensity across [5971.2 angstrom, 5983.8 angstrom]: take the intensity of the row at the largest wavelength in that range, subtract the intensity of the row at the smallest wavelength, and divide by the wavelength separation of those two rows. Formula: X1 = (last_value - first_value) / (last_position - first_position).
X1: -0.1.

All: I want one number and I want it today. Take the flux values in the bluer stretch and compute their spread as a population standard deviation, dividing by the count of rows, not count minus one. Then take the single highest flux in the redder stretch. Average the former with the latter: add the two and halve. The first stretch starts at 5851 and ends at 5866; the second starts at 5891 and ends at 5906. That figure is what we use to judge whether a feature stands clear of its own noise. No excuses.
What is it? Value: 13.4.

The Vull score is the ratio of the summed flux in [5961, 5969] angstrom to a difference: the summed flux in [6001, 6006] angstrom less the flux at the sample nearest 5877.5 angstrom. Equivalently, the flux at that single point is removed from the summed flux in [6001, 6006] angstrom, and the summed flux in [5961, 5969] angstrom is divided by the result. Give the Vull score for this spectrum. 3.5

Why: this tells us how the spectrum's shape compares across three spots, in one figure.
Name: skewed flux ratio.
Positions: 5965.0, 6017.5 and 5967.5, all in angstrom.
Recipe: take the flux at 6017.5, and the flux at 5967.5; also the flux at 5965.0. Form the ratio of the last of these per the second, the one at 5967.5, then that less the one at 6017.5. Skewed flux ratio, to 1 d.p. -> -23.1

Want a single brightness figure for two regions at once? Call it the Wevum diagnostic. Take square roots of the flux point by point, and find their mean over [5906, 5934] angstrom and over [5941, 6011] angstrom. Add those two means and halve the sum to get 4.98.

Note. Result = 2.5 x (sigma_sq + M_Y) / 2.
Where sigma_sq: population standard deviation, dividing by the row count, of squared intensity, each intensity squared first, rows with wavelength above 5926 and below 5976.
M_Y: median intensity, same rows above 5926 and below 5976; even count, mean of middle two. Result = 92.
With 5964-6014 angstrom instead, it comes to 82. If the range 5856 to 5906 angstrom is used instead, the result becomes 165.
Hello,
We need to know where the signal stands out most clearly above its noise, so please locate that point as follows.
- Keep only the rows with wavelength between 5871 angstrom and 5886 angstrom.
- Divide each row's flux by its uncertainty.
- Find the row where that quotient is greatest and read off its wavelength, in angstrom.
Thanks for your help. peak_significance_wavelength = 5875.0 angstrom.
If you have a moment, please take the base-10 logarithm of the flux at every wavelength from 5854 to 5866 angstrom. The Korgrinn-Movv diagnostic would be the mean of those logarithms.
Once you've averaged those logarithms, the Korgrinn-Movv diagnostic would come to 1.37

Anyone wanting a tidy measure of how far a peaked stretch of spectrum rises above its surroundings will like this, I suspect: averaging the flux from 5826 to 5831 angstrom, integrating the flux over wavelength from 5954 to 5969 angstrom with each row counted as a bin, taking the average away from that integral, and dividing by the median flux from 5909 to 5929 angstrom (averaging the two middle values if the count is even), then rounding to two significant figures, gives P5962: 14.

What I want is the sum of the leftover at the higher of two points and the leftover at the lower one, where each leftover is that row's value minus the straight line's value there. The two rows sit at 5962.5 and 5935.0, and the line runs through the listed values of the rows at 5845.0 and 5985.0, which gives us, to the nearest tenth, 0.3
